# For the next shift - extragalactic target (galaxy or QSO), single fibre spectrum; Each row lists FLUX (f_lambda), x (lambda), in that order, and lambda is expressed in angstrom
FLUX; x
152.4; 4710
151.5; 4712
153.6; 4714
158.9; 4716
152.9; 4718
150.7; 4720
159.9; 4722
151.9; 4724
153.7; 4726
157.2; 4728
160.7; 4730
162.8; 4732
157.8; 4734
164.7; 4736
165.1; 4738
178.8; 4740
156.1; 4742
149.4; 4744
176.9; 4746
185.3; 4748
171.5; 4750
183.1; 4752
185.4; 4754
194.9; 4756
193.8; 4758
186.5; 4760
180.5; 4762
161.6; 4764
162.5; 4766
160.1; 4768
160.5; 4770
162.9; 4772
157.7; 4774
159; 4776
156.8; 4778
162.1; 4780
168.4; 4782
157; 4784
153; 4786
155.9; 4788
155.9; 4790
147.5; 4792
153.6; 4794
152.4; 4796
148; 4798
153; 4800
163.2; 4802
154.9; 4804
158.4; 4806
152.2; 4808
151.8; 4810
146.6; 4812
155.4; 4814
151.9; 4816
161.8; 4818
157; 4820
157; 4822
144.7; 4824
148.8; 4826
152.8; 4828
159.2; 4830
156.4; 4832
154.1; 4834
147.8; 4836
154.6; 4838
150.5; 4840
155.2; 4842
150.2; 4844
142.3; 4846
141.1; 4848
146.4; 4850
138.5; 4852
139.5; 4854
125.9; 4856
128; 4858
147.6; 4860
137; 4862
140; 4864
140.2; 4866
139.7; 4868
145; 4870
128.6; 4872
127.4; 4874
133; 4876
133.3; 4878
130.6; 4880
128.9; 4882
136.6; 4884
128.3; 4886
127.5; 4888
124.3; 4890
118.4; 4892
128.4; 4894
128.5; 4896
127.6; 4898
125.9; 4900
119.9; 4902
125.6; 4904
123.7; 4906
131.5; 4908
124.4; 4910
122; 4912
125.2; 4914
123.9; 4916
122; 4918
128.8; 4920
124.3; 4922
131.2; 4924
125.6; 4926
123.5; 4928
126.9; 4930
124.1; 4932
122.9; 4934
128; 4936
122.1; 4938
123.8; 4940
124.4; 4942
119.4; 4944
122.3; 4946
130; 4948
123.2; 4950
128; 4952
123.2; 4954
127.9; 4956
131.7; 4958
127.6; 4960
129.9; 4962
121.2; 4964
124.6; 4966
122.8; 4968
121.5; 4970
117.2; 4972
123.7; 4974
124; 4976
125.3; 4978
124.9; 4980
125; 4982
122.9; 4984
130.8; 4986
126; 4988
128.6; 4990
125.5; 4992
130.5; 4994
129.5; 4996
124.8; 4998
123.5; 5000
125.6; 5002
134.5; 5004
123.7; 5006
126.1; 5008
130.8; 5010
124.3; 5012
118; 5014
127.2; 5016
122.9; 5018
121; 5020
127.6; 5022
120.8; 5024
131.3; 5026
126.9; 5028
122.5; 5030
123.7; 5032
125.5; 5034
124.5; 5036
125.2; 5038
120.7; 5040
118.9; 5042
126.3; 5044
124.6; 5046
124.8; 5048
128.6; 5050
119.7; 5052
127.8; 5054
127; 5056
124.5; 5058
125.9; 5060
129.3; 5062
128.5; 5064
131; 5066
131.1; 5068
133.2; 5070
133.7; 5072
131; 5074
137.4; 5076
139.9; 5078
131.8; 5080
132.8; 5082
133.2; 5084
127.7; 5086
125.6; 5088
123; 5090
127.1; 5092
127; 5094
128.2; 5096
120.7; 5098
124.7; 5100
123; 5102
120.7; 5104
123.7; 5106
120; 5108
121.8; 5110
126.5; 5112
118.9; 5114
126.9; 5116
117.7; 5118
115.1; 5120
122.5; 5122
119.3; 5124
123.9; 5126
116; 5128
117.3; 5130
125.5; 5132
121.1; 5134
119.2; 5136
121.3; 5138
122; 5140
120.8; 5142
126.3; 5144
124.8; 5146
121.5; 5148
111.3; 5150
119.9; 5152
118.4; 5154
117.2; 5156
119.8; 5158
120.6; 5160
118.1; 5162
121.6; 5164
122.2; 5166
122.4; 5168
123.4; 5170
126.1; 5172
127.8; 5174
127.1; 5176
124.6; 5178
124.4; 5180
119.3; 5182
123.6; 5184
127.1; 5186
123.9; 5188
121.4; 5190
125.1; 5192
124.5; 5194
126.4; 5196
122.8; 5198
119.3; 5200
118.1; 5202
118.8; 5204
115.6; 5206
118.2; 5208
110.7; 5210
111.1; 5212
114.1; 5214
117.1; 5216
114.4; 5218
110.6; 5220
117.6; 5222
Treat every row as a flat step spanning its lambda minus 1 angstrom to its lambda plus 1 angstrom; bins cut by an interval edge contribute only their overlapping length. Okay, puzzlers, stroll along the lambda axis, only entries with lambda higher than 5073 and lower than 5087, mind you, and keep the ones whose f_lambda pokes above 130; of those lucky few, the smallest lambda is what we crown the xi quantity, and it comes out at 5074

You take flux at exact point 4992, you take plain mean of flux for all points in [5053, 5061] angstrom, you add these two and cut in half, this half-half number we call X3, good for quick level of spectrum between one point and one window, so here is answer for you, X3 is 126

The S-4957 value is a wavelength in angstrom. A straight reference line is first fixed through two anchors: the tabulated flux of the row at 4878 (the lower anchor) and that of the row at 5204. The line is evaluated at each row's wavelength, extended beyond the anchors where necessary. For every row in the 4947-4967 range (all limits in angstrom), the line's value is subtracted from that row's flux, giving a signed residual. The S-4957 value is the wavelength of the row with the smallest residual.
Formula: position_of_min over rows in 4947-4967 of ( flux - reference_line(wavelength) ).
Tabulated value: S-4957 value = 4964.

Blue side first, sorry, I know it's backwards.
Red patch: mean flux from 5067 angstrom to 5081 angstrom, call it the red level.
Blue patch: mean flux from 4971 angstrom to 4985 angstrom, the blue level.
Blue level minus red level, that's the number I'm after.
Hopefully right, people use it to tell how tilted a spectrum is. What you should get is -11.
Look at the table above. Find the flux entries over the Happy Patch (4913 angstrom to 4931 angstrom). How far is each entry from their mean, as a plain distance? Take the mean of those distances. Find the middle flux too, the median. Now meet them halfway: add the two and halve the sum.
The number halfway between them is 64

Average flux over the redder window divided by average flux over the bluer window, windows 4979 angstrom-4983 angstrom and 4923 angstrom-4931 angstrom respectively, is 0.99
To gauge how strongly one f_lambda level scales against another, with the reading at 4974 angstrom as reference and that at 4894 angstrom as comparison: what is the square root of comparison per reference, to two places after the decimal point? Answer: 1.02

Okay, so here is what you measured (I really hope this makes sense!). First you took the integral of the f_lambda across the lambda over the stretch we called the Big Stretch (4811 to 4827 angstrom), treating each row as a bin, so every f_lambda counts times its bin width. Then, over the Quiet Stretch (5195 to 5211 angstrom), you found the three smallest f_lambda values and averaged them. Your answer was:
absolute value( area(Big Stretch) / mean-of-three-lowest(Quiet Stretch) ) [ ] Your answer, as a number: 21.3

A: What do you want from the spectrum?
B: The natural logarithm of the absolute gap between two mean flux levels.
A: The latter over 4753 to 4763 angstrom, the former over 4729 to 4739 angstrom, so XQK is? 3.26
